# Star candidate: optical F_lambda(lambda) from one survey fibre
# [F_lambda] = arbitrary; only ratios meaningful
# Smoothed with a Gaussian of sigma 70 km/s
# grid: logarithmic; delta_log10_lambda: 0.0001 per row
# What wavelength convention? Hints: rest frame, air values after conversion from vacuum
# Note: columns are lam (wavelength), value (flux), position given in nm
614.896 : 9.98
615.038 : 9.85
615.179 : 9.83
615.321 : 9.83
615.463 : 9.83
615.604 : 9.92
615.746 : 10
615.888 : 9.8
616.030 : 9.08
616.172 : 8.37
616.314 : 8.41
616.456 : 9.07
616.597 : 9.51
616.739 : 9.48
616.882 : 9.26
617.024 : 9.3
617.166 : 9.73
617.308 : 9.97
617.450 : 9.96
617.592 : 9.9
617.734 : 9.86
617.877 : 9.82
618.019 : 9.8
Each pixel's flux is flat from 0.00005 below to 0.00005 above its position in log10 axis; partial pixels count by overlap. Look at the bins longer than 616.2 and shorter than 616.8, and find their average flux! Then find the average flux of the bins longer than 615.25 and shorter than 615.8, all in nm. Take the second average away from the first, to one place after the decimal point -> -0.8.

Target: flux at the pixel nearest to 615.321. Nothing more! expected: 9.83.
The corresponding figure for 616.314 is 8.41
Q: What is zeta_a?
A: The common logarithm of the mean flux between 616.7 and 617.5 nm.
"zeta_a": 0.983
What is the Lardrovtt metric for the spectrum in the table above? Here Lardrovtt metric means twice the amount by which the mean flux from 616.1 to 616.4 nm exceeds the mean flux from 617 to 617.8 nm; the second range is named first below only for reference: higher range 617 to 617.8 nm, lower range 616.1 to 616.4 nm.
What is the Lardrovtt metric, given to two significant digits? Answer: -2.8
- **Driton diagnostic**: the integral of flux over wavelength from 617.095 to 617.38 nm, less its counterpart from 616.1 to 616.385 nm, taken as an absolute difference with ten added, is 10.42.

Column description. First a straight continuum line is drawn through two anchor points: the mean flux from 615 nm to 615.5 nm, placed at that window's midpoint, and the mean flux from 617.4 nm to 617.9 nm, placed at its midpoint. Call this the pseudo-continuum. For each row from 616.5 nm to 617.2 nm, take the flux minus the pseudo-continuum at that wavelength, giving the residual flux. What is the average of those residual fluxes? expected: -0.4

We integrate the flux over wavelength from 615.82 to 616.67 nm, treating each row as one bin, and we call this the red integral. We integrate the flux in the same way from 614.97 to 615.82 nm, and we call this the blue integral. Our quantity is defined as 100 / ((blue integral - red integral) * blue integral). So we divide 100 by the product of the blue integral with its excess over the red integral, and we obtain 17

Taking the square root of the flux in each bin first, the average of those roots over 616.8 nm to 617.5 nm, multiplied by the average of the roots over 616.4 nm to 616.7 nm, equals 9.5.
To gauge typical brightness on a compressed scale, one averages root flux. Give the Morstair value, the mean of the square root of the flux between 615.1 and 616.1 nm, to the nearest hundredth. 3.12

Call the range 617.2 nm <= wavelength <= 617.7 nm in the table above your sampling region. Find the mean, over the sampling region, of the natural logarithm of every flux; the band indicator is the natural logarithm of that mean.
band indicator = 0.832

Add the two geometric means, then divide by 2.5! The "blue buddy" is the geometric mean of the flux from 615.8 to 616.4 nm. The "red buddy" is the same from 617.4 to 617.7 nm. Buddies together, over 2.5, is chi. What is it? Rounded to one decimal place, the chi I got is 7.5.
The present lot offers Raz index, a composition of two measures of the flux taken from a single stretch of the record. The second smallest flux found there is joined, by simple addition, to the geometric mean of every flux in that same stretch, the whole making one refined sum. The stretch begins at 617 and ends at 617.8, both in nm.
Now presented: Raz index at 19.5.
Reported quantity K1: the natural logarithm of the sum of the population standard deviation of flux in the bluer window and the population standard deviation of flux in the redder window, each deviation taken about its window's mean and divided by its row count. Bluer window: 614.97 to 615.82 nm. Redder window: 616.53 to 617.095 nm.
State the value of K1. -1.8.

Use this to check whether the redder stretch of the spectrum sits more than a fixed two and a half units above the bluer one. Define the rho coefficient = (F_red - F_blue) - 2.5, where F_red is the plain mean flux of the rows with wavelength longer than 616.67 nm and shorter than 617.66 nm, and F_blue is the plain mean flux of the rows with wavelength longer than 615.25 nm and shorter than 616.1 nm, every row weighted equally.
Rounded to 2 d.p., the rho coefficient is -2.59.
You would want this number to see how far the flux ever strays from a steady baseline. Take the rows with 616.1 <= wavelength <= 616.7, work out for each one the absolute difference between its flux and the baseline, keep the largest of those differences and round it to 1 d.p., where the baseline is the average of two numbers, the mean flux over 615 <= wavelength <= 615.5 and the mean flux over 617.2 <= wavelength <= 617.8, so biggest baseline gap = 1.5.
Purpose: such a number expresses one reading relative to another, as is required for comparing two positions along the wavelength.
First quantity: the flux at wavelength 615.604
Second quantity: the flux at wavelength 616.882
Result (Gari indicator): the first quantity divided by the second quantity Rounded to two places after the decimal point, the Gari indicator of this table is 1.07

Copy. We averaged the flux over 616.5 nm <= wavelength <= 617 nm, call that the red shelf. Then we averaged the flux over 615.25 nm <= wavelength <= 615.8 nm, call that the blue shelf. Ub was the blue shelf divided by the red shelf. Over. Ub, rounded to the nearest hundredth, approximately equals 1.05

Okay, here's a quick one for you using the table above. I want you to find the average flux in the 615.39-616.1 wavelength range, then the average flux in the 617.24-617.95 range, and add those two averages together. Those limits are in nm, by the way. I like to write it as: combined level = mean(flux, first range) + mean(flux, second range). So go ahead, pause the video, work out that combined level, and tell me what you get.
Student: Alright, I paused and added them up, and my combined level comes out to 19.6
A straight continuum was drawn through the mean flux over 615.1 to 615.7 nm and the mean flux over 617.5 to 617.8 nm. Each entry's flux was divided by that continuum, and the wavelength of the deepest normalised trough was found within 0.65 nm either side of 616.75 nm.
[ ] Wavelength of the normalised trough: 616.172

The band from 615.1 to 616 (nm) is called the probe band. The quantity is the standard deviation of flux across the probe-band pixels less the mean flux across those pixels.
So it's -9.8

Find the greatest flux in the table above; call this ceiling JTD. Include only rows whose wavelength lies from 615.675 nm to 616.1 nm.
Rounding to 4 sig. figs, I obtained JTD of 10.00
